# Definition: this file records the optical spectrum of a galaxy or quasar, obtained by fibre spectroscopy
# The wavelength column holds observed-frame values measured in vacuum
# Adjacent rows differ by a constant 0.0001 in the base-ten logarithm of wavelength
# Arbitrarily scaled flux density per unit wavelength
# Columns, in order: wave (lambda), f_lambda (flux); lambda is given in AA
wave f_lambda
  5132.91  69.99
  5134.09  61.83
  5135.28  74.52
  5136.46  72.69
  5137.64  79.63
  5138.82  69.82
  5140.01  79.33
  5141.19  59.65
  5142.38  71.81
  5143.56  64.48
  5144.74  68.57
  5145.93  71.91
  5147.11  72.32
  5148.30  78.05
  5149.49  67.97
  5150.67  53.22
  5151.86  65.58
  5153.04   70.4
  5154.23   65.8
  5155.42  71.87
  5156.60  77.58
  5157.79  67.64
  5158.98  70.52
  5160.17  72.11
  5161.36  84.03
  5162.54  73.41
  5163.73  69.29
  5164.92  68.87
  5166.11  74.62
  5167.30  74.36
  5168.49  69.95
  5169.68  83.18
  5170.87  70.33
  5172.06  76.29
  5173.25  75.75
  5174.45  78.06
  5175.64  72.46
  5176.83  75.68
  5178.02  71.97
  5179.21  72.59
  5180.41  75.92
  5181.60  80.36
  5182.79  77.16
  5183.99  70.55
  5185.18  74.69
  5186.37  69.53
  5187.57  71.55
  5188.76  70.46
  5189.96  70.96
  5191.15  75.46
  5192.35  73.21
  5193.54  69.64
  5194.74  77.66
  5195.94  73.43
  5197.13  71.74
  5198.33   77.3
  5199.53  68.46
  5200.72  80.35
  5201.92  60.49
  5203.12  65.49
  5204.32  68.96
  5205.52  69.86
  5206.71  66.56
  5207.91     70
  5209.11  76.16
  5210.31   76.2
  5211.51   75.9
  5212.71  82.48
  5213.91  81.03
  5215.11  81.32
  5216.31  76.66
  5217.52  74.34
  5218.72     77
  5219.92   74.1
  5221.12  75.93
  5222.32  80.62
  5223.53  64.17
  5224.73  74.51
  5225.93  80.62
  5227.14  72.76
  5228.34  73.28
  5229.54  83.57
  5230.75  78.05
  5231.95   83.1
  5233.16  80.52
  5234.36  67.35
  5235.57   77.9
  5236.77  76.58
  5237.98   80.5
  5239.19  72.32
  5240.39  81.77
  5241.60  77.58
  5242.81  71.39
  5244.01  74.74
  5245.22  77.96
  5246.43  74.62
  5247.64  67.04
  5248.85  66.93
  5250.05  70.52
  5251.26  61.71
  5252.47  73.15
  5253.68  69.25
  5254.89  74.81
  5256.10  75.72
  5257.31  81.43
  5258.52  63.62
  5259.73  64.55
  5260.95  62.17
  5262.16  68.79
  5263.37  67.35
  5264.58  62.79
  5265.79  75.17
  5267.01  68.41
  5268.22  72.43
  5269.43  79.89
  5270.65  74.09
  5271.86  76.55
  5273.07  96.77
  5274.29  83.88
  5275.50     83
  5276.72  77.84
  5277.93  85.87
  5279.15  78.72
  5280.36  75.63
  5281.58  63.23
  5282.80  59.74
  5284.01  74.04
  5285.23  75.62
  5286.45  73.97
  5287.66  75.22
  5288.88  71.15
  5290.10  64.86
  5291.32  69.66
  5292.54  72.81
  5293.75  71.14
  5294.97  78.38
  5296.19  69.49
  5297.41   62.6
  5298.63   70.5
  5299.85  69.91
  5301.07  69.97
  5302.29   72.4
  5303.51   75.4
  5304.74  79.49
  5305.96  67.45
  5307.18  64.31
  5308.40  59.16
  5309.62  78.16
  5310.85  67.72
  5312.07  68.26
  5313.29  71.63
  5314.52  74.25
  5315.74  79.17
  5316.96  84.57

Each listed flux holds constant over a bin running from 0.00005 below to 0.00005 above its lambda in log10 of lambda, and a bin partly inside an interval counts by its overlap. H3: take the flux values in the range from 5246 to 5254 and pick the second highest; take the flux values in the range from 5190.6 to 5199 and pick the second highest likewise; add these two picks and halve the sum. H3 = 75.2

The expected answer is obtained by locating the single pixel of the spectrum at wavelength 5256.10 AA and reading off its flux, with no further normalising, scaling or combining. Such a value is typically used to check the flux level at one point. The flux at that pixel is 75.72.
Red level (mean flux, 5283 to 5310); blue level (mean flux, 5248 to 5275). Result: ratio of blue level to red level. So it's 1.02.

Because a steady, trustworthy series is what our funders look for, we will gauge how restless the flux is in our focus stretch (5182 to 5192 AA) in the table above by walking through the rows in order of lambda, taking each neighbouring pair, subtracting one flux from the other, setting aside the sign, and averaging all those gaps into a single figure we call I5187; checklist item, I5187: 3.4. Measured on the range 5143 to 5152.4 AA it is 7.3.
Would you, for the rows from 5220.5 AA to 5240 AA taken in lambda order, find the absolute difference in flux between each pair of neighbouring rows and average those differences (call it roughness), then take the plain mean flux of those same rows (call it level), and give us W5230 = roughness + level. 83.5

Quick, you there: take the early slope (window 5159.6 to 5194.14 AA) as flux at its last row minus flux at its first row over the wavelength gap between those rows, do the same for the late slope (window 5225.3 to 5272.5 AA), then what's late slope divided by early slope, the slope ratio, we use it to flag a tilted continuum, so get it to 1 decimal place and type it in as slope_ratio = 1.2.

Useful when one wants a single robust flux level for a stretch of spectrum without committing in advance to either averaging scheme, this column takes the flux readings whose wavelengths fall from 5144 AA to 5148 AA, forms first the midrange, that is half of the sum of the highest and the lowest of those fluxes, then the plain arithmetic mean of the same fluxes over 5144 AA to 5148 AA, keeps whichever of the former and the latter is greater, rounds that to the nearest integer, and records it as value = 71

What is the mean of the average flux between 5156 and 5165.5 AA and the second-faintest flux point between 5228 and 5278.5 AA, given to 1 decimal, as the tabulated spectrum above 67.6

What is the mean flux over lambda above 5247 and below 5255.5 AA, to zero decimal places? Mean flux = 69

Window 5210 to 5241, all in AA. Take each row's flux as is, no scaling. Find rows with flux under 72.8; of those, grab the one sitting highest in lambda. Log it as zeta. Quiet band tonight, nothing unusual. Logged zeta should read 5239.19 AA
